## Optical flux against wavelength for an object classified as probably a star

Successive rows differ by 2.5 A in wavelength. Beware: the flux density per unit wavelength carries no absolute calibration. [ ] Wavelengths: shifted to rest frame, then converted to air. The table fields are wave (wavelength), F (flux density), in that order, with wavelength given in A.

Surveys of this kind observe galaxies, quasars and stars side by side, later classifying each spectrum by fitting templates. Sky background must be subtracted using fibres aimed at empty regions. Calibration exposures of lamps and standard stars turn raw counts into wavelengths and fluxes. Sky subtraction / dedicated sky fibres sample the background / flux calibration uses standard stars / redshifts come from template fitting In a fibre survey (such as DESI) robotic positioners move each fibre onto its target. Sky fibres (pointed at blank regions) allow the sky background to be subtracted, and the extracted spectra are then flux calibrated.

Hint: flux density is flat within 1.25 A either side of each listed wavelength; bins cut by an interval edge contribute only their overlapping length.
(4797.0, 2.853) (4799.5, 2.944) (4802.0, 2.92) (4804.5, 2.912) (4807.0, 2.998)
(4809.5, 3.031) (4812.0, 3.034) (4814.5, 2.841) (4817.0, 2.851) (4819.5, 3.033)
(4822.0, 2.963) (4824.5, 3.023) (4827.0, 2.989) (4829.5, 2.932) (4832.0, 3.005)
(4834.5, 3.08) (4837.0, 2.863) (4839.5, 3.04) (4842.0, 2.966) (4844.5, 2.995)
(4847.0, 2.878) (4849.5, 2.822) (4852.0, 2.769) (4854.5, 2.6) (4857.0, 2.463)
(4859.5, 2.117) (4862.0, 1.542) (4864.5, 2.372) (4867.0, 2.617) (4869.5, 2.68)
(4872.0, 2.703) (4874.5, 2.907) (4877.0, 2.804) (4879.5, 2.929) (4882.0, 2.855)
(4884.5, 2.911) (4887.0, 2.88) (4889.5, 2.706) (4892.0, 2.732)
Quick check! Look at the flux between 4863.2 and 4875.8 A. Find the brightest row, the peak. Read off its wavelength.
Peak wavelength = 4874.5 A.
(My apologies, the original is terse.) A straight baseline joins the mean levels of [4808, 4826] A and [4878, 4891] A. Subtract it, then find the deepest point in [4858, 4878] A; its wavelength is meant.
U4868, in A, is 4862.0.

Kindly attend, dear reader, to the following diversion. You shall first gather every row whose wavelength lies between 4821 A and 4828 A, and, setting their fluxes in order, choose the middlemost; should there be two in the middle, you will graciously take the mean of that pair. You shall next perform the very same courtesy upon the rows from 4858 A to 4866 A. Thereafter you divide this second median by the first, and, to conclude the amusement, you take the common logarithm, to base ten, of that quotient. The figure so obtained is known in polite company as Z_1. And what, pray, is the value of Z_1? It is -0.15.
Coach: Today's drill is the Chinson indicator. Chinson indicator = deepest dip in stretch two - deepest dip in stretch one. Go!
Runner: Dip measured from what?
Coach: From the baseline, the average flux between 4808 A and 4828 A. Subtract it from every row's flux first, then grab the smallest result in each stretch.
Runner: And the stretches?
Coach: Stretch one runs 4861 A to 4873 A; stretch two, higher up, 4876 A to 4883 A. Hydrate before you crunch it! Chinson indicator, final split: 1.26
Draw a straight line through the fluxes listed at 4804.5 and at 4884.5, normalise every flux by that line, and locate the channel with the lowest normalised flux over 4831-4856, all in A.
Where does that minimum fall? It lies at 4854.5 A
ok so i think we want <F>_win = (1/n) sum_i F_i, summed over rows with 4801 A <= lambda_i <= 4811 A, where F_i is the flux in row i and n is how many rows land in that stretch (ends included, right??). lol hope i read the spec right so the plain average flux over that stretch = 2.97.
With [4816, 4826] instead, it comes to 2.97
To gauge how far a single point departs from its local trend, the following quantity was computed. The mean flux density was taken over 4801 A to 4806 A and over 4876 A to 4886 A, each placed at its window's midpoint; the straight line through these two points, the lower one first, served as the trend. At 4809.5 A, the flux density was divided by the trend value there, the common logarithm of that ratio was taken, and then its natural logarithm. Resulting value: -4.1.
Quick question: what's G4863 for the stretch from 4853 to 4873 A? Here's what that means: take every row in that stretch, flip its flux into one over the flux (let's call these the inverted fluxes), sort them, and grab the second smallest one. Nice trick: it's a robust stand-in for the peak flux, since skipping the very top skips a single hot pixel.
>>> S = 0.373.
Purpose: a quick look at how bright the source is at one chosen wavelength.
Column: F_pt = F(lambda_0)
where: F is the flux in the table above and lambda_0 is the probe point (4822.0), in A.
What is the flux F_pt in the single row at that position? 2.963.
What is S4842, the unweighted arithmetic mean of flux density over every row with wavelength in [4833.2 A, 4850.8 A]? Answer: 2.95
